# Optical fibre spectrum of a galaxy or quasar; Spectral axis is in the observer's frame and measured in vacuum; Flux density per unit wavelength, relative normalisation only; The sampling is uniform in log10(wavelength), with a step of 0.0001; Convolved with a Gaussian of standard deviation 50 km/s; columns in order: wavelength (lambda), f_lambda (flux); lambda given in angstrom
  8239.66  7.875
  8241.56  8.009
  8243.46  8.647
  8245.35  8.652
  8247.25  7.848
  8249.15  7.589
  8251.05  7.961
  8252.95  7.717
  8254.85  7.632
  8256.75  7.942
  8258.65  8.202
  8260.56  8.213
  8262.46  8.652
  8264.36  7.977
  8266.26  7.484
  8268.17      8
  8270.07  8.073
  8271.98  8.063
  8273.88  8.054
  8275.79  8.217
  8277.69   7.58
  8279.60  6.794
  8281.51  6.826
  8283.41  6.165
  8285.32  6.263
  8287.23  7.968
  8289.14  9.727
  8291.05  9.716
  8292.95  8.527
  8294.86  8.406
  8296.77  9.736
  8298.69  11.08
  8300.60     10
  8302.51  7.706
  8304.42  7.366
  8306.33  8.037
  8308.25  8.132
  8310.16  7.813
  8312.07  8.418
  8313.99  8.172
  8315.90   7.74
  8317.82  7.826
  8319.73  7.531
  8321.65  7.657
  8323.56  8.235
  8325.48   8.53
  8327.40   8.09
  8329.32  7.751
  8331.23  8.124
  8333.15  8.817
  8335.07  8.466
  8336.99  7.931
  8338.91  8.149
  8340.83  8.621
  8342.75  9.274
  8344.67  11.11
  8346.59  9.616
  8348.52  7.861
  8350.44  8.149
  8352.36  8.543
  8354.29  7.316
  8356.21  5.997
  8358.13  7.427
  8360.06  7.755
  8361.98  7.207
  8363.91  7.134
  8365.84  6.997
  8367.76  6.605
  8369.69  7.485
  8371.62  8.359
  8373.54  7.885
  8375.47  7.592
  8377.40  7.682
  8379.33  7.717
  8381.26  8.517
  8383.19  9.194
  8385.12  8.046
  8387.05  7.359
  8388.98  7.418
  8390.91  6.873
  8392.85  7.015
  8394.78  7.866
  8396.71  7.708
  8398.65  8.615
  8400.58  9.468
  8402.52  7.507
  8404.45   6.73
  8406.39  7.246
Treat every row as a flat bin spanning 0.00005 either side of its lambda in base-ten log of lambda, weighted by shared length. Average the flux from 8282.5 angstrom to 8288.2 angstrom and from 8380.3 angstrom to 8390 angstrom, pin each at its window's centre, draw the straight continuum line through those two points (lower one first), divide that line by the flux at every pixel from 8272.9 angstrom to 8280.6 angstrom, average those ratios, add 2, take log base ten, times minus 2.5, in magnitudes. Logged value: -1.15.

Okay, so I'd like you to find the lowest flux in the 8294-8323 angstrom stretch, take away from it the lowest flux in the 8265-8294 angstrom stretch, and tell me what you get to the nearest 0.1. 1.2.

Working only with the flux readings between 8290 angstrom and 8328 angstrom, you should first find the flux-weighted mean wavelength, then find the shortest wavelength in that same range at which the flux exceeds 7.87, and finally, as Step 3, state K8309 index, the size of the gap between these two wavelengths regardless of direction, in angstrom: 17.5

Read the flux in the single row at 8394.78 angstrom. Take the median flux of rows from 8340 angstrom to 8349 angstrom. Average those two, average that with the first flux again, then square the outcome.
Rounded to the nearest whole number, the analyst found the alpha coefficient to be 68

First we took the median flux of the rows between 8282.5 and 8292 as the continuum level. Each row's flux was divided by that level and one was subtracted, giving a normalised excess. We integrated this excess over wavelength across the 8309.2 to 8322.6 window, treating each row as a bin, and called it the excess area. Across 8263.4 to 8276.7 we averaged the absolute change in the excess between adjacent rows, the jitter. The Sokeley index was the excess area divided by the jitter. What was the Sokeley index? -5.6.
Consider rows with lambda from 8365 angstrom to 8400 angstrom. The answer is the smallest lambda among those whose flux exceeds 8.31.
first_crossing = 8371.62 angstrom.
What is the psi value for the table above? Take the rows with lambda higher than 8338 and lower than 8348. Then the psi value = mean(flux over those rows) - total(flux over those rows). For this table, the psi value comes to -37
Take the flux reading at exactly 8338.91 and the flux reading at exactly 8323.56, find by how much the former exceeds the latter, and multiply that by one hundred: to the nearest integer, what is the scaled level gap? -9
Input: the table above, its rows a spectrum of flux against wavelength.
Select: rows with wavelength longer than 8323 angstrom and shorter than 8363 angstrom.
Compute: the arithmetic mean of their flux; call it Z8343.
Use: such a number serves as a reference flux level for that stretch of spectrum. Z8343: 8.2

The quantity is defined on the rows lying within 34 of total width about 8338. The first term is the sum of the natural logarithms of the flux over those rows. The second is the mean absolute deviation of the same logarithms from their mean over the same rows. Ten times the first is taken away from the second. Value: -383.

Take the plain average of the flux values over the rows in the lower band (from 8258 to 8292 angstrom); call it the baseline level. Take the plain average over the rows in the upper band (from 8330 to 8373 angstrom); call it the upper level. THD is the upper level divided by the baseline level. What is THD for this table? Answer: 1.02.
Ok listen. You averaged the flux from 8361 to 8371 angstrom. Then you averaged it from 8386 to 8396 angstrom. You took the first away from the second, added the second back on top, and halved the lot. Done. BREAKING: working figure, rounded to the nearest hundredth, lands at 3.76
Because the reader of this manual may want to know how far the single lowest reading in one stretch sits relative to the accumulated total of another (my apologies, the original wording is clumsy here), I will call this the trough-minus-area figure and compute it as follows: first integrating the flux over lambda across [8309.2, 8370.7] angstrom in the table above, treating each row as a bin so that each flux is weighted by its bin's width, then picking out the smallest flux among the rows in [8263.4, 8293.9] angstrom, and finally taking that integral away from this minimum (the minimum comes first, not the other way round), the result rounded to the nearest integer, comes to -486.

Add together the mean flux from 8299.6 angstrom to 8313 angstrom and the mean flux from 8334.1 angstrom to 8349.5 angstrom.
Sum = 17.1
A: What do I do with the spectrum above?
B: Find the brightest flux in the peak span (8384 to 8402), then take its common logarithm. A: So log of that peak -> 0.98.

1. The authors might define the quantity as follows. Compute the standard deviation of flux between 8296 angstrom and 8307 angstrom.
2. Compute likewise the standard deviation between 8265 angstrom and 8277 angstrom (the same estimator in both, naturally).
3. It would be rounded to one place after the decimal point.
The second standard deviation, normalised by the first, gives 0.2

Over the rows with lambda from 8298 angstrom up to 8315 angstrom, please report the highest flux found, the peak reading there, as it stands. 11.08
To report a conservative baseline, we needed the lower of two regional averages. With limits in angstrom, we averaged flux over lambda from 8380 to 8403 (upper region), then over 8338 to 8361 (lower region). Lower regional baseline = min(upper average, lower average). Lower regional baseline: 7.97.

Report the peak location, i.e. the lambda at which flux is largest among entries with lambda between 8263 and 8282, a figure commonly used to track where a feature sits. 8275.79 angstrom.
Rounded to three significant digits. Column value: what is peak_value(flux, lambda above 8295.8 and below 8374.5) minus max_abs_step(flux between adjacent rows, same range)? 8.82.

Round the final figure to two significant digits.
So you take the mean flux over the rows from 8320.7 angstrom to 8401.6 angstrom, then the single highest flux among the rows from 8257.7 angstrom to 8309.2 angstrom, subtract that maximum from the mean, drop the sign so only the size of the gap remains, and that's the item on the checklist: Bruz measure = 3.1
